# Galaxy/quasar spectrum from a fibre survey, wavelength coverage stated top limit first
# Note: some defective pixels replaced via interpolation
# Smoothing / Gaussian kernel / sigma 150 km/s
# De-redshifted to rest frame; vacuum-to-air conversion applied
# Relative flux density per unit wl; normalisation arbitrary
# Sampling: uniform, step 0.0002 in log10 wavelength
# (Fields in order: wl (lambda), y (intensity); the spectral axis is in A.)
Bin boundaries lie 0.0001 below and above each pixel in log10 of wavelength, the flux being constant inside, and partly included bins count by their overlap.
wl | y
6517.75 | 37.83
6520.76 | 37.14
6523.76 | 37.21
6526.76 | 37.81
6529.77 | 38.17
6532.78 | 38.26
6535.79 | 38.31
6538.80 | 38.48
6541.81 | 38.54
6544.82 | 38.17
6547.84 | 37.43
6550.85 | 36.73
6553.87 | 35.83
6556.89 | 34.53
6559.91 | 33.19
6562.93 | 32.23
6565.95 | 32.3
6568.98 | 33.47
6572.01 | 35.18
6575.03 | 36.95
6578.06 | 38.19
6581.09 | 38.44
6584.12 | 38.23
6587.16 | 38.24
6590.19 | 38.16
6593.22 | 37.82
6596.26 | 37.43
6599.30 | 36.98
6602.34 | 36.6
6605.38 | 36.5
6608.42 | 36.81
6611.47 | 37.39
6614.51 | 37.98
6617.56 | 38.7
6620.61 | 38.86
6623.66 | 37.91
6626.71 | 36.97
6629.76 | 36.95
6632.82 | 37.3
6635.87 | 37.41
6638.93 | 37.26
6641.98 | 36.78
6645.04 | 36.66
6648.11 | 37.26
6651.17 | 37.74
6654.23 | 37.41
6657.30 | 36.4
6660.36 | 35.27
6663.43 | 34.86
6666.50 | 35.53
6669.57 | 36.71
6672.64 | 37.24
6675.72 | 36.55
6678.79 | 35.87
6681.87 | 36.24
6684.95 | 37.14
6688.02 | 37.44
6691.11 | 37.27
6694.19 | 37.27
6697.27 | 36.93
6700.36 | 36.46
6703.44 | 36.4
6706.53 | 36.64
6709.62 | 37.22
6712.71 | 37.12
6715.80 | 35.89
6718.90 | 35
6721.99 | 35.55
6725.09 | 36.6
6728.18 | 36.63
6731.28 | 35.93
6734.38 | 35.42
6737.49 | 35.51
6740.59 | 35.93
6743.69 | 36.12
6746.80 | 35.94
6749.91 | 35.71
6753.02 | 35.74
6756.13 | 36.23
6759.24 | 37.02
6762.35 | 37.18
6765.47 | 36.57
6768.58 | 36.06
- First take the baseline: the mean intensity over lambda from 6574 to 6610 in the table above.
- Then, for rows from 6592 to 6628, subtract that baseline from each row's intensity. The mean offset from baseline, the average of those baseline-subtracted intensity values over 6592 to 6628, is -0.03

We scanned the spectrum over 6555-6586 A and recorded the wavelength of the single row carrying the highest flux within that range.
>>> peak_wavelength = 6581.09 A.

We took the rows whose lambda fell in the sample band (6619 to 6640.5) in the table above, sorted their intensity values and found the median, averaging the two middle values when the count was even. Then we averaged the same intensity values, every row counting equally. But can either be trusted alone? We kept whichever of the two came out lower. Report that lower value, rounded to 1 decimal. 37.3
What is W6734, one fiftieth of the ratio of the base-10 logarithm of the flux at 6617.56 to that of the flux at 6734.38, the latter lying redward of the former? 0.0205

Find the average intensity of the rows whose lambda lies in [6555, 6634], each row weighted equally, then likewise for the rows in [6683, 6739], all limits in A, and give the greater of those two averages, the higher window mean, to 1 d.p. 36.7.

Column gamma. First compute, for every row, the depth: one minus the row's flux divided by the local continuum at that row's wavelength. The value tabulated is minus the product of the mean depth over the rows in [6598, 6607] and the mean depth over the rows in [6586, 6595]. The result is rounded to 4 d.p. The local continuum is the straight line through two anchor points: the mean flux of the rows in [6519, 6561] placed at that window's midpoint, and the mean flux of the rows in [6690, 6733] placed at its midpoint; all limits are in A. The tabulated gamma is 0.0002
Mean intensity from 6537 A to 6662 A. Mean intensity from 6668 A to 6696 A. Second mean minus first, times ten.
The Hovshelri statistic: 0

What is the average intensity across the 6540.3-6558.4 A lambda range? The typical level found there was 36.9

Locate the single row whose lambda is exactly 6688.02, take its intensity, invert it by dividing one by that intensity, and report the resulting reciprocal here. 0.0267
